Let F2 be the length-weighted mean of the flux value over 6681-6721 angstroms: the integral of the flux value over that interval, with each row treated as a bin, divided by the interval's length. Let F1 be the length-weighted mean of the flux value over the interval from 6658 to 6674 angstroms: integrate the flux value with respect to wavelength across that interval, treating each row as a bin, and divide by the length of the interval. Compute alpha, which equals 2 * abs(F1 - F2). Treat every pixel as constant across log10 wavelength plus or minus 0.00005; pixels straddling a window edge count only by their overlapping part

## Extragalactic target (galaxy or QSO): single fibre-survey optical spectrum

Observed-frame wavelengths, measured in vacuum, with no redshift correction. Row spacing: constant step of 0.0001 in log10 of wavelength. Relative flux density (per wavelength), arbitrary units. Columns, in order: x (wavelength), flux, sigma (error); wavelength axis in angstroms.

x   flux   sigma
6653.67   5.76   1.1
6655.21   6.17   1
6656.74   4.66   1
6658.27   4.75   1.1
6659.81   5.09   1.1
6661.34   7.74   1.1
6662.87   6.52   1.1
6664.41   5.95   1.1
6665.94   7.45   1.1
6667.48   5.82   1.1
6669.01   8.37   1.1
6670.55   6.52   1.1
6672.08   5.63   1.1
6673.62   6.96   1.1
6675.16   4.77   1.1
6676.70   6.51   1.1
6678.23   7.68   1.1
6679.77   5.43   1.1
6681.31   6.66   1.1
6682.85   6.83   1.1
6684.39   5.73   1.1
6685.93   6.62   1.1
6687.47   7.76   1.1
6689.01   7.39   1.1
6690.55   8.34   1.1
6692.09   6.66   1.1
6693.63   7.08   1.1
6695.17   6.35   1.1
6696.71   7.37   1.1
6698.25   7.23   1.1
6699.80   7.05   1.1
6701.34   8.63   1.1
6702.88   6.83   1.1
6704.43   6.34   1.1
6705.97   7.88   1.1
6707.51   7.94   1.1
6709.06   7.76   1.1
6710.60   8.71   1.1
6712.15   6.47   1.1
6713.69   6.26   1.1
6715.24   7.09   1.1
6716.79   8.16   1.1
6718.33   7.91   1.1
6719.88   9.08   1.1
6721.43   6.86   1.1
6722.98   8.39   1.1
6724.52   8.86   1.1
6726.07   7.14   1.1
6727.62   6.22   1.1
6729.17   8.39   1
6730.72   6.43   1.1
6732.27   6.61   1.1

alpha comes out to 1.7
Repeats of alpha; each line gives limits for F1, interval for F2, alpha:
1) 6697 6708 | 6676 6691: 1.1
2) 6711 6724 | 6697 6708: 0.4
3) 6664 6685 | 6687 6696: 1.6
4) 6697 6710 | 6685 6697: 0.6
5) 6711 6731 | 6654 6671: 2.5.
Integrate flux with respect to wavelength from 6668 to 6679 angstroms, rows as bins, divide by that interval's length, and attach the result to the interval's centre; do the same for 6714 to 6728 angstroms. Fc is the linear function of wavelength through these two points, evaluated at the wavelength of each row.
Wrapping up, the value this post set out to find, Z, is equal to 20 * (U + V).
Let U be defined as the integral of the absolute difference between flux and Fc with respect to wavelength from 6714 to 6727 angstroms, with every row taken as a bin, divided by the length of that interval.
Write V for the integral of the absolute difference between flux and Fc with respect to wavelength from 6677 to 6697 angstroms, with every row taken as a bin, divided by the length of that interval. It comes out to 27.3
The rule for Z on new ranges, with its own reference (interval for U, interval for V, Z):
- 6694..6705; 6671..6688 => 25.3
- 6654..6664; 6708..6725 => 34.9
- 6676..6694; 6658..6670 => 31.8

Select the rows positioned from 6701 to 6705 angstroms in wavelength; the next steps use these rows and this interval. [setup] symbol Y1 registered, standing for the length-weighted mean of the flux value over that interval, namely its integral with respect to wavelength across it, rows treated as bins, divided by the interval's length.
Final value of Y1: 7.2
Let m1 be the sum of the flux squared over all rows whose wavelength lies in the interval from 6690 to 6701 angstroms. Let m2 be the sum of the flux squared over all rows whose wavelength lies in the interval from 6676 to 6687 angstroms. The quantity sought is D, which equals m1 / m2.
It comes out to 1.21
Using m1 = 361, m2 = 299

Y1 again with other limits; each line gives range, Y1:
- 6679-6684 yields 6.3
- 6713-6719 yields 7.4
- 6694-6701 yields 7.1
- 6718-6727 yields 8.0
